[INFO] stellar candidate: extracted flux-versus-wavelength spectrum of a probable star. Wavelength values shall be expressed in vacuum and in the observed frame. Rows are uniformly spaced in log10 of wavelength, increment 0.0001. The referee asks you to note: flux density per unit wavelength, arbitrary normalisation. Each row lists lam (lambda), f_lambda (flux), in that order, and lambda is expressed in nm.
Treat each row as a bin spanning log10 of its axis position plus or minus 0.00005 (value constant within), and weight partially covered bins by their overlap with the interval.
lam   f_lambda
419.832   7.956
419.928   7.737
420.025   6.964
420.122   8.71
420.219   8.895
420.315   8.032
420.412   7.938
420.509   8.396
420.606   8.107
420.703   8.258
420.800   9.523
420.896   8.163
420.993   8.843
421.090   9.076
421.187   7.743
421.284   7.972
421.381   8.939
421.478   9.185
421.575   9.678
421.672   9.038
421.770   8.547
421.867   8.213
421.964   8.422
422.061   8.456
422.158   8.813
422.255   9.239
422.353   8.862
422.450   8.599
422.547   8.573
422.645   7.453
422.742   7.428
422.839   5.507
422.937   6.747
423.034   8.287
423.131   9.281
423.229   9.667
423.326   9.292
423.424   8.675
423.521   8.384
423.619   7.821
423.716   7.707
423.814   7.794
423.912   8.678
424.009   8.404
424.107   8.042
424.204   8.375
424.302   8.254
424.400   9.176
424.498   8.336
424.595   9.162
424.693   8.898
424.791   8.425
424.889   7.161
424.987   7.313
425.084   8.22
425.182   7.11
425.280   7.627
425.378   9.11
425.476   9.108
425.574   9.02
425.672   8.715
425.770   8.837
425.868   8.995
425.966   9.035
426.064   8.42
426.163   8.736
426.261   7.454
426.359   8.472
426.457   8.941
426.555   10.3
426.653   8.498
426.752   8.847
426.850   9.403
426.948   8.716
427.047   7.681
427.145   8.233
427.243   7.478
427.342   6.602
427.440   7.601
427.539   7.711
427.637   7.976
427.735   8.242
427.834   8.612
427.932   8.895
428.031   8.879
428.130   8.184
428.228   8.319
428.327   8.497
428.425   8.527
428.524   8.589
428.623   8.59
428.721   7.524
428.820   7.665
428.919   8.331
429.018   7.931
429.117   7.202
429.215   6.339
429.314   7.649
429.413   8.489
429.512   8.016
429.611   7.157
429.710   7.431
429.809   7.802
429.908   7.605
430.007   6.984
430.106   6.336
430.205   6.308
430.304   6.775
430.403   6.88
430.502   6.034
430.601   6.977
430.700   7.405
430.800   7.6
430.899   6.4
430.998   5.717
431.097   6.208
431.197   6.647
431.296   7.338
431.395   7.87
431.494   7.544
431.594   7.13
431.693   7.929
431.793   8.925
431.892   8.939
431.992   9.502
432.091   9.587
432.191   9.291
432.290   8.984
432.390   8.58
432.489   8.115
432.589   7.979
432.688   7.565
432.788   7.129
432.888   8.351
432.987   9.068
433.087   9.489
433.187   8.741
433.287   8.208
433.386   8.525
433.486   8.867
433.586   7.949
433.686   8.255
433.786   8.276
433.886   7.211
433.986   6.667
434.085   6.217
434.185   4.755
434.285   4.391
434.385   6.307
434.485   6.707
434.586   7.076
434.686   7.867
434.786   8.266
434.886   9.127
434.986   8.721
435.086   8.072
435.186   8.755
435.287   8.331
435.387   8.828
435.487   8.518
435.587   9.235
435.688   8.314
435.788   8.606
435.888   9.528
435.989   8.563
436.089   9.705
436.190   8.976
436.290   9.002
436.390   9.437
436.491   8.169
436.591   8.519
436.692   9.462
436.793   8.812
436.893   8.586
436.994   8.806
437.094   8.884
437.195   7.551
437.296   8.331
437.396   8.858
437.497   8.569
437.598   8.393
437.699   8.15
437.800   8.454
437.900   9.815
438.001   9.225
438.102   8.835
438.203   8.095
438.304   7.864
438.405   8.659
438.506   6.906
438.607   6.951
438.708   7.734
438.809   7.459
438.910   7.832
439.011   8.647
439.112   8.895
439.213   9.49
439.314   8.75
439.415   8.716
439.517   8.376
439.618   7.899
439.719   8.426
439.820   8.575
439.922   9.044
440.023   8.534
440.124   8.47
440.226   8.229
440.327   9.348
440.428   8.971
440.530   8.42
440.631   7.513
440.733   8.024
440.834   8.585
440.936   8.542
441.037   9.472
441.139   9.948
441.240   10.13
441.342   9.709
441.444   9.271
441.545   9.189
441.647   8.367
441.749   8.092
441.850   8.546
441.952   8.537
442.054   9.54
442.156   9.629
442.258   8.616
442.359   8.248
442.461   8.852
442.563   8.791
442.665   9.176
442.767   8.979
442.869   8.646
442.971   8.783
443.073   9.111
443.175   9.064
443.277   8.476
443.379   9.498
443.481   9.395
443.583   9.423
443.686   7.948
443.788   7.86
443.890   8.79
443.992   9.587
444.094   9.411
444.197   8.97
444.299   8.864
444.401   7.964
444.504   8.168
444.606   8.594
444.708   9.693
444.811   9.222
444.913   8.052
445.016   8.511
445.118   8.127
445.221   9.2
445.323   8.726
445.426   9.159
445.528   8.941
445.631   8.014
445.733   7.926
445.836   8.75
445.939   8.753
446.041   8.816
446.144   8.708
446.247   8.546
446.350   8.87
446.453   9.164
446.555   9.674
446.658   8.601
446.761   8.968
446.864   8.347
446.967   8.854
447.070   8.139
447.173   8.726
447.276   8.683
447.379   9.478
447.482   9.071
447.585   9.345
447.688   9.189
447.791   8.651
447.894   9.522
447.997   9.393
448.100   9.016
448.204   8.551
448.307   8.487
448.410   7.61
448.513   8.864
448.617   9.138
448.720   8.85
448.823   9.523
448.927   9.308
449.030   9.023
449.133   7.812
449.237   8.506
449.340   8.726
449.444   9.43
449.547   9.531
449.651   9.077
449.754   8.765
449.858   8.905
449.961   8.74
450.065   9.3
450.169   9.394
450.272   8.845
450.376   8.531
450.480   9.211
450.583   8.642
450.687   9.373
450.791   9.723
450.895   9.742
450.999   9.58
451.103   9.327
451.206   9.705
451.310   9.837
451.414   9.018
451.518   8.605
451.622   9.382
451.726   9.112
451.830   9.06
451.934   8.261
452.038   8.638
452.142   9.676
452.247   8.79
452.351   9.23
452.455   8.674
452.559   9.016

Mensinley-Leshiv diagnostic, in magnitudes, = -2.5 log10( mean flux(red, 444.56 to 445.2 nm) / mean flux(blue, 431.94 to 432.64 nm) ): 0.02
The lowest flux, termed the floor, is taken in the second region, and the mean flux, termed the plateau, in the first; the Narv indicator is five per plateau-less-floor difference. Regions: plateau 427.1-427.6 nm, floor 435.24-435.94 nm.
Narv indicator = -6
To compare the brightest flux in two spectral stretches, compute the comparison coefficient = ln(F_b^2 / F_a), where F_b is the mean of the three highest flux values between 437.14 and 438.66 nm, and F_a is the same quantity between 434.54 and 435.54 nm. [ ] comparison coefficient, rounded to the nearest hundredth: 2.27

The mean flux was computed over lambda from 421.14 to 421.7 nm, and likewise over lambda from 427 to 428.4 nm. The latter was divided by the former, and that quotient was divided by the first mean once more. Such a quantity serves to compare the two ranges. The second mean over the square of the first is 0.105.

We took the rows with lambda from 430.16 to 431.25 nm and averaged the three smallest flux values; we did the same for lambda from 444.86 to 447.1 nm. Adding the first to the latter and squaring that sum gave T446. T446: 196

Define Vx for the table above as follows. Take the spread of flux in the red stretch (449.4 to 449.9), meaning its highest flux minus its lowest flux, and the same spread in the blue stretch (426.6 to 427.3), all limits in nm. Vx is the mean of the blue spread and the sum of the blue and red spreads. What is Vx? 2.3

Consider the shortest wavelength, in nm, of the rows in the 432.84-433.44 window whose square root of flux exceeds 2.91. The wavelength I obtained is 432.987 nm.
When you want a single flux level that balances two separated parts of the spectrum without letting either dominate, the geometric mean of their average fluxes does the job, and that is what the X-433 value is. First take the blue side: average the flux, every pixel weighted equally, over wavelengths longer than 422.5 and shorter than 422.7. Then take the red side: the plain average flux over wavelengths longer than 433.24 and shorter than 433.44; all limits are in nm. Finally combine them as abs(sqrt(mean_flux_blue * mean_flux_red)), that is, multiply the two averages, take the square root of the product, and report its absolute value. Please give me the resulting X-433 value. 8.19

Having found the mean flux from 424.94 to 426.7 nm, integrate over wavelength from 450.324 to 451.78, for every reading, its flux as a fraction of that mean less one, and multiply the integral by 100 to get 12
